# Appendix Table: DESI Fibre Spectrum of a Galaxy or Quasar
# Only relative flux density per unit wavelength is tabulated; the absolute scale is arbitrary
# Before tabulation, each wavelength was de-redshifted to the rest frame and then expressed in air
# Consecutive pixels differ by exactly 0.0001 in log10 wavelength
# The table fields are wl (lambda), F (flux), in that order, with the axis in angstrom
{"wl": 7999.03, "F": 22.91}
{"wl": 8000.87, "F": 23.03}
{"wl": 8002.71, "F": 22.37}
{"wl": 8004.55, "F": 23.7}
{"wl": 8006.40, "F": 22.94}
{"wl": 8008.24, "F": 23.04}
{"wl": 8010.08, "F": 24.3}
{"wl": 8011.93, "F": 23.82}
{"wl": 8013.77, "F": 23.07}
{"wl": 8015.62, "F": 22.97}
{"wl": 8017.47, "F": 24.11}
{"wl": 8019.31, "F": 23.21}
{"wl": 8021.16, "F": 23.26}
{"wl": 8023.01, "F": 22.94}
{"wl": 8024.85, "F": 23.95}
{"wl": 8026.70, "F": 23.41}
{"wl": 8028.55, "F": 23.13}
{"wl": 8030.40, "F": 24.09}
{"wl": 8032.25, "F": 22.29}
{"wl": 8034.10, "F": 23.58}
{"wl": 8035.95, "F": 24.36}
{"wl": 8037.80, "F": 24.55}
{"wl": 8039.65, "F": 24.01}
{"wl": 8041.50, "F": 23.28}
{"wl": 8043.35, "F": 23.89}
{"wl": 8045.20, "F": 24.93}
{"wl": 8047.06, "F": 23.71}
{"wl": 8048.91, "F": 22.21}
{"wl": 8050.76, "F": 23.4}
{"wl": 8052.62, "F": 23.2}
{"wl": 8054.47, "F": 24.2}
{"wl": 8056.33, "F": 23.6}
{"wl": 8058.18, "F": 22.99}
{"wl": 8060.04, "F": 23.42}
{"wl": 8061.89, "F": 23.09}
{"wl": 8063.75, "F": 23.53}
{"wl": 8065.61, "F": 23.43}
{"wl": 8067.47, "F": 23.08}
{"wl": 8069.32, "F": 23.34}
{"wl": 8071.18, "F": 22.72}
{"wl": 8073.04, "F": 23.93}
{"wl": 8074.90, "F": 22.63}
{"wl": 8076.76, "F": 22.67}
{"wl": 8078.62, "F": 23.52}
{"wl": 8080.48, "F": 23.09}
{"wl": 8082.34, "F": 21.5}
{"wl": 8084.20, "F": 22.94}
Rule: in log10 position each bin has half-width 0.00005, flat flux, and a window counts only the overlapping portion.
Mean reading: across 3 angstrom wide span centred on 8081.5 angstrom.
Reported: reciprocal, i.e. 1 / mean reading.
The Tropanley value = 0.0449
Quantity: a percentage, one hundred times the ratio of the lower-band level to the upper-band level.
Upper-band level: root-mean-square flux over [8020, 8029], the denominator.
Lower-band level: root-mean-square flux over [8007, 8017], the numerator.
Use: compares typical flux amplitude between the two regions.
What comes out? 100.5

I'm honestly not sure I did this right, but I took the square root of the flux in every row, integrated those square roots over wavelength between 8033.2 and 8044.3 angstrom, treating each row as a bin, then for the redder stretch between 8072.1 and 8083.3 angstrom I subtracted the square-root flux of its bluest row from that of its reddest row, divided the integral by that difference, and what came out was -213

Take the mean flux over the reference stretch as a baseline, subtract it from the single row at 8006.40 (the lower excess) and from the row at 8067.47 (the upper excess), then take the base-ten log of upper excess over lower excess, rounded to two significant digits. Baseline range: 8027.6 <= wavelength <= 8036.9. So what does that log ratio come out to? -0.13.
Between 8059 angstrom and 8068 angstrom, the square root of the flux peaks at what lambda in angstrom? 8063.75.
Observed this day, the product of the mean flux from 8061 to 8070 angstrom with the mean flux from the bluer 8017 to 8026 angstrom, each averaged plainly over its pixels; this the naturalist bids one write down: 547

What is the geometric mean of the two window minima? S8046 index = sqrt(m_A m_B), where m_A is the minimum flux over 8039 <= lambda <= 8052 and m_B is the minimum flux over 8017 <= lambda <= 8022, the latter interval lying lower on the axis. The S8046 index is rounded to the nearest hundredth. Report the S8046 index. 22.70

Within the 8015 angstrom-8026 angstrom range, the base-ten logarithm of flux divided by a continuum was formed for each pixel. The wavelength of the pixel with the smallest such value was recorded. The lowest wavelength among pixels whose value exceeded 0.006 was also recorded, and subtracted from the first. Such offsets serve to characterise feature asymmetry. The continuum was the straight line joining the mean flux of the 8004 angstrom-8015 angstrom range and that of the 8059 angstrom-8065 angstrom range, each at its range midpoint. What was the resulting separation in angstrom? 5.5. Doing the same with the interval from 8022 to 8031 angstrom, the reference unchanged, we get -1.8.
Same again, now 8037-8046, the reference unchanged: 3.7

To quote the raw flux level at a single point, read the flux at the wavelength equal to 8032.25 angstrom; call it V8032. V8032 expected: 22.29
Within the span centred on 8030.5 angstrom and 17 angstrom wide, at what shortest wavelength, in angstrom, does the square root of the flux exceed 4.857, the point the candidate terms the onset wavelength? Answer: 8024.85 angstrom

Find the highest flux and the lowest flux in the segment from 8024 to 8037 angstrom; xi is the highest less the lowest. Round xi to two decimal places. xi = 2.07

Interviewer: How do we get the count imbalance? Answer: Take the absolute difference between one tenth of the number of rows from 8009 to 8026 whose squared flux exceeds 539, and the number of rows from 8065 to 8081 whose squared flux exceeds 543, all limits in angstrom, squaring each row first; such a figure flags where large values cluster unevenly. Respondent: 3.5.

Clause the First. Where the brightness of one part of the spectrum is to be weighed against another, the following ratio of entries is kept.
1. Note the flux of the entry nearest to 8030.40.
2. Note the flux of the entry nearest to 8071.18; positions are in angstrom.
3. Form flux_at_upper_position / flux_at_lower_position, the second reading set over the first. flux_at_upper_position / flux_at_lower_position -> 0.943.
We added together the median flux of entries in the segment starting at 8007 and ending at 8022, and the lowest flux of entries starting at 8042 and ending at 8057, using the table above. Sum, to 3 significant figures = 45.4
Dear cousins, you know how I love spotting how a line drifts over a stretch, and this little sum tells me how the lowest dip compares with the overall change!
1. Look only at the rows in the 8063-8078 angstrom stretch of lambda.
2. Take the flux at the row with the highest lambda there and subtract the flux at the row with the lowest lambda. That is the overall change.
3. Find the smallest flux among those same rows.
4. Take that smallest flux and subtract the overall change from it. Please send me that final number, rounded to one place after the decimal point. 23.5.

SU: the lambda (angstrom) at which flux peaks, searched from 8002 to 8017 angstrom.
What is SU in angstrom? 8010.08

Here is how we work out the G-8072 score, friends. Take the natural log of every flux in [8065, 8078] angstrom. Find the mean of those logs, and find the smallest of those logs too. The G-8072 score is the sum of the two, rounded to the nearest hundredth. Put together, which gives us 6.26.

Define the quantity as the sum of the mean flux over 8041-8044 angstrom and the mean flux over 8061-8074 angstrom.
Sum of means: 46.9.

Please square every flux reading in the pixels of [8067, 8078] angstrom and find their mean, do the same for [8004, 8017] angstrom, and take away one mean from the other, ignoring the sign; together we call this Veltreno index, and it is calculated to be 16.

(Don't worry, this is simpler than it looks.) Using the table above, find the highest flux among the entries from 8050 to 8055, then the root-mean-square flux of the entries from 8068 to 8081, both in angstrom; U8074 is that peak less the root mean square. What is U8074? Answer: 1.1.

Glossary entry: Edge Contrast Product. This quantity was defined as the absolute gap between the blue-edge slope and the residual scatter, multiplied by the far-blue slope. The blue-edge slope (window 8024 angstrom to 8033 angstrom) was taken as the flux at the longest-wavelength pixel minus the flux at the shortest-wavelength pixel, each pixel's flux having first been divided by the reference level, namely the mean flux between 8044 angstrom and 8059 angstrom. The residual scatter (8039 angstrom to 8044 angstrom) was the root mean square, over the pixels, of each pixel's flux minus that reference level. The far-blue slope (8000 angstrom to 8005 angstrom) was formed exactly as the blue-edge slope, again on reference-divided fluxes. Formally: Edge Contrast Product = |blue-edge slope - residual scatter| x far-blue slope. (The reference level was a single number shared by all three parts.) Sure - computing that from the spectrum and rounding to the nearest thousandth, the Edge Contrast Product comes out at 0.013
